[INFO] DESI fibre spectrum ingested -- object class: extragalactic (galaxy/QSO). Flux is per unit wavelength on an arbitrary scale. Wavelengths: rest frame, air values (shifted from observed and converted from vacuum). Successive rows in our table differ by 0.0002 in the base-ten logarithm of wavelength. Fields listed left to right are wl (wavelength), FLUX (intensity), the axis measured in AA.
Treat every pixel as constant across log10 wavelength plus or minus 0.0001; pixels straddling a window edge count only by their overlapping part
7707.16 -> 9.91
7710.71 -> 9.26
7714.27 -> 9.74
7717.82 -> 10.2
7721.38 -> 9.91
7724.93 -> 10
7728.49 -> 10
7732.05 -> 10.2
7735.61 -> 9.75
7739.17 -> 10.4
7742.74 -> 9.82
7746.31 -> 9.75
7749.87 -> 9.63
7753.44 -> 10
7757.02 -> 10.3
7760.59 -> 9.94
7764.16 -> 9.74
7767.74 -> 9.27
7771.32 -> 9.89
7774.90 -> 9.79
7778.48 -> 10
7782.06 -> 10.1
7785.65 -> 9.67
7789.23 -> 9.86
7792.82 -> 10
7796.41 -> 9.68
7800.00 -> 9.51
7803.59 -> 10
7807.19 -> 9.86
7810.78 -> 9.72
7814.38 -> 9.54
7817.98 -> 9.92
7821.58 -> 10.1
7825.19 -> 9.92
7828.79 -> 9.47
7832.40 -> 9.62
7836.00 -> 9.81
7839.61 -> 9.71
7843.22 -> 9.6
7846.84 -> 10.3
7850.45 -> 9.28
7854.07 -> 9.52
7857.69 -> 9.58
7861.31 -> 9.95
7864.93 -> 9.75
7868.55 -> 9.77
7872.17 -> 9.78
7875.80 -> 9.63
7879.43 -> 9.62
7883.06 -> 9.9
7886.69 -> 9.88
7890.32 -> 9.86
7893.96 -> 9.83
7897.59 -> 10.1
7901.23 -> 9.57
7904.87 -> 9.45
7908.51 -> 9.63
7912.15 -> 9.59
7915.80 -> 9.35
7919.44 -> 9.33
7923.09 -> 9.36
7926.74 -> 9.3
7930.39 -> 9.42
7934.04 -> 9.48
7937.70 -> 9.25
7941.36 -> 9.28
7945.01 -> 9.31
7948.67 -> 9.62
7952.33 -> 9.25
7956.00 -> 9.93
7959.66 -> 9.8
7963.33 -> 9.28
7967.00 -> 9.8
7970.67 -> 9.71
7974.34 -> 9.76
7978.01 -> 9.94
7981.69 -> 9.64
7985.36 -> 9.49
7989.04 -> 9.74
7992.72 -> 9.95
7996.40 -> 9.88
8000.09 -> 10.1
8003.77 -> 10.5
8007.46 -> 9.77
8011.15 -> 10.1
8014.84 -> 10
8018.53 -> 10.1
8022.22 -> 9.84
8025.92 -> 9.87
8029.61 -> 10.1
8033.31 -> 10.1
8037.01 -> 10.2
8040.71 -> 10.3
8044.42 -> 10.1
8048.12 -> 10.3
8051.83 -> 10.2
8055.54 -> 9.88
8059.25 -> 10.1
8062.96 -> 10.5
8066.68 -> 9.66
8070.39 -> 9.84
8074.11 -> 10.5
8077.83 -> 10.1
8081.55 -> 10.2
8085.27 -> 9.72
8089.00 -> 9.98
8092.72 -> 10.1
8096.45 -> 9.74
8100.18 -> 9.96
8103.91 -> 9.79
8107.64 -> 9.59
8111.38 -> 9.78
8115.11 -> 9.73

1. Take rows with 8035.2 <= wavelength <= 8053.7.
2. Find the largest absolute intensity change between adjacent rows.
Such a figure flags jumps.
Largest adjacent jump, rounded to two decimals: 0.20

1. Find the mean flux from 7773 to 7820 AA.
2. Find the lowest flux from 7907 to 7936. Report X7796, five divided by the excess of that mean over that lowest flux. 10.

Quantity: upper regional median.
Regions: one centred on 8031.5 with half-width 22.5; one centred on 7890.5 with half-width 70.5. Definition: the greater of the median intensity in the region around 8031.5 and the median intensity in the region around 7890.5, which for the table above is 10.1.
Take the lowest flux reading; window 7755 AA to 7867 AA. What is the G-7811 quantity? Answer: 9.27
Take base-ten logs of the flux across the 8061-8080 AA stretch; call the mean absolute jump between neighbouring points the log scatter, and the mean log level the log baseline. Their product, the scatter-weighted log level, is 0.022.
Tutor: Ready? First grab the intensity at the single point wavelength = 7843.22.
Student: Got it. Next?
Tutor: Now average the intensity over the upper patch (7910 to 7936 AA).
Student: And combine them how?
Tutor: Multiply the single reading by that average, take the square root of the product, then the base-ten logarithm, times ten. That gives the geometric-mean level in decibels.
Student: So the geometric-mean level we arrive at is 9.78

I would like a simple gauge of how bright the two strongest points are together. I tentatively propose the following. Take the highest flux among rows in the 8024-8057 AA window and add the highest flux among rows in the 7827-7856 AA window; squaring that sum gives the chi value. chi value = 424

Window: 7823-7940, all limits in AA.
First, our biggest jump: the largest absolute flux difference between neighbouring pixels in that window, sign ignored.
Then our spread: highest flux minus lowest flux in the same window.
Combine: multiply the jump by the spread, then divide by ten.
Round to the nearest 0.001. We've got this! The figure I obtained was 0.107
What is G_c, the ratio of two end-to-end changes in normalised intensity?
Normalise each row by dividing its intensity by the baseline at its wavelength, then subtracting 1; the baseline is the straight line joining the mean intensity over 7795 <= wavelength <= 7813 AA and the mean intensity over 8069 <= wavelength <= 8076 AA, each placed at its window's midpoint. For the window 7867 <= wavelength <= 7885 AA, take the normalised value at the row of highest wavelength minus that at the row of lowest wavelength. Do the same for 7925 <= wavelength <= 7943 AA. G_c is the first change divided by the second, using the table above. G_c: -2.6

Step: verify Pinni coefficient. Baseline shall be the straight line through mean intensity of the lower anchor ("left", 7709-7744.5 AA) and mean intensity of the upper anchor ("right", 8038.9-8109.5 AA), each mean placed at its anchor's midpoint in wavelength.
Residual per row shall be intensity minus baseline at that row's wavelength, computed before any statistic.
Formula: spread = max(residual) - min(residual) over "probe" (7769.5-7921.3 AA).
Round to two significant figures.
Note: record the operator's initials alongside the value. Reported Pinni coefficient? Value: 1.0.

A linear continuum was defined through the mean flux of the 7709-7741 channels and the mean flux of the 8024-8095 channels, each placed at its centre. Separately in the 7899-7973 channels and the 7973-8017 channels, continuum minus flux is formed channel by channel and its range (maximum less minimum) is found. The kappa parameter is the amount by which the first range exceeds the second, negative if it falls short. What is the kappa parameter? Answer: -0.32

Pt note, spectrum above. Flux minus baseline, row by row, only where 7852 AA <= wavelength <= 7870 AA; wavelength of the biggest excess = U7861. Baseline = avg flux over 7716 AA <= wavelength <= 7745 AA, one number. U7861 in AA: 7861.31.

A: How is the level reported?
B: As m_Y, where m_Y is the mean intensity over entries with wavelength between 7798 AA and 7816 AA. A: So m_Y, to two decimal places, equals 9.73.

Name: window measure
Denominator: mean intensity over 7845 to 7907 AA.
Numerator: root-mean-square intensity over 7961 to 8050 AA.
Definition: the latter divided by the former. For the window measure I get 1.02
